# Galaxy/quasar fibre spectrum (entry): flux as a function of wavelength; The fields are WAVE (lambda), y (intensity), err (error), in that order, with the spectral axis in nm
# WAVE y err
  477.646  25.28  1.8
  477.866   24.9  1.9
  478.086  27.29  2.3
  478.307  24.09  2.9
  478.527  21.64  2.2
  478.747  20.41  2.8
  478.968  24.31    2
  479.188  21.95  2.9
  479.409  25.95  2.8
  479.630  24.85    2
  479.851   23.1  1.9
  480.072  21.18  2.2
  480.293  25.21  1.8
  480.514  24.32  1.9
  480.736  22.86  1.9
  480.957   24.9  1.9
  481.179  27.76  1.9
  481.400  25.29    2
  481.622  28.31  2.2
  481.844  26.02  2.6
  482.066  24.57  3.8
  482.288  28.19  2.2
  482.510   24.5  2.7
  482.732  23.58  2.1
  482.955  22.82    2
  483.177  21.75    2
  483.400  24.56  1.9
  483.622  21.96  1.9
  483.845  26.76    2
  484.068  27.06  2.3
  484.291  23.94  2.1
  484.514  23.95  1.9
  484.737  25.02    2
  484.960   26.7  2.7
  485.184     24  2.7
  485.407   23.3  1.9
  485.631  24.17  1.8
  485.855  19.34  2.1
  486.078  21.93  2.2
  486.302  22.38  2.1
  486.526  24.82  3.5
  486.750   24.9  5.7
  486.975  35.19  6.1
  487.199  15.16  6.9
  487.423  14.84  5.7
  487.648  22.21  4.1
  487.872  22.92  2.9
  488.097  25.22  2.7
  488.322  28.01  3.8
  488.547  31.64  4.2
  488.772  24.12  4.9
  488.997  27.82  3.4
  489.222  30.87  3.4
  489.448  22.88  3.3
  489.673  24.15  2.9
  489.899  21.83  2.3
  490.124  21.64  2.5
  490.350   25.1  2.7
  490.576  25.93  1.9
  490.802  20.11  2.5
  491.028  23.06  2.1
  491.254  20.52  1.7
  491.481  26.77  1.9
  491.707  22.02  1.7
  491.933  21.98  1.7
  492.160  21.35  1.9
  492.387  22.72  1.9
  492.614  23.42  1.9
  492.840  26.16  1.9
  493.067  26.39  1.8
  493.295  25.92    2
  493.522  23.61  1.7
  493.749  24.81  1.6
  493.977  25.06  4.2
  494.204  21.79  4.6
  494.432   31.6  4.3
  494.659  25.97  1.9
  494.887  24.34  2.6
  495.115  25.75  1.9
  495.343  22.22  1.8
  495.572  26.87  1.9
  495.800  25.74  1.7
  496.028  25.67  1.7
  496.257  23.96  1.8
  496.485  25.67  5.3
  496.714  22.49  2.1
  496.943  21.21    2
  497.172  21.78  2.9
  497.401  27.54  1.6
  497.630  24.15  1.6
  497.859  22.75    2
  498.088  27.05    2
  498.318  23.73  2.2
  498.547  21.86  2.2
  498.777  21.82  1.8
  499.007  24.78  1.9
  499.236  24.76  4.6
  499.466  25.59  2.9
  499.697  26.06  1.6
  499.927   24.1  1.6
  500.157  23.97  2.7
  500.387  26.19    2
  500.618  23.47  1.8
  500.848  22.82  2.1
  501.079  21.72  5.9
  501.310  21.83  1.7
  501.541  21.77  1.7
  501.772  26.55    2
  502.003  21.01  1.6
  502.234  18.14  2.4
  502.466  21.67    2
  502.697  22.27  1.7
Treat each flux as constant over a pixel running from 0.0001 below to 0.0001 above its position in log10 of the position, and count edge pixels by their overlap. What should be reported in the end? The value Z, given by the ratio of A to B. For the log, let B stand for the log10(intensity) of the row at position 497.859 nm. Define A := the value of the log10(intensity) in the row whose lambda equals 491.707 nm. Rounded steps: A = 1.34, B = 1.36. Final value 0.99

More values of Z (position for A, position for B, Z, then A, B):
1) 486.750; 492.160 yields 1.05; 1.40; 1.33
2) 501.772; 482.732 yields 1.04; 1.42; 1.37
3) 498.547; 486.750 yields 0.96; 1.34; 1.40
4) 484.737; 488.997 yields 0.97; 1.40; 1.44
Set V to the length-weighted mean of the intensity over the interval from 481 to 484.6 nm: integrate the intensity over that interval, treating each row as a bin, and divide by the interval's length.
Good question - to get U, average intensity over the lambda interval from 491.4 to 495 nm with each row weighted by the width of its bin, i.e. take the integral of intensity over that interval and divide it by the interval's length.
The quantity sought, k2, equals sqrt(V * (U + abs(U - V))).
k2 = 25.1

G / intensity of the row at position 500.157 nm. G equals 23.97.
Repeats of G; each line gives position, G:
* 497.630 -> 24.15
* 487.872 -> 22.92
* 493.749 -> 24.81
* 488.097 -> 25.22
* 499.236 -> 24.76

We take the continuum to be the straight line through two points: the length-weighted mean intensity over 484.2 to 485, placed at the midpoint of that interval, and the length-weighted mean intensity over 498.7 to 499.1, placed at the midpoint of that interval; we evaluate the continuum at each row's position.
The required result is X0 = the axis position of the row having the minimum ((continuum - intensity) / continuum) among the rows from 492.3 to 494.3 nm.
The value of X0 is 493.067 nm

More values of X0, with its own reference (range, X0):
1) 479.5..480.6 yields 480.293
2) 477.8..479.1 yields 478.086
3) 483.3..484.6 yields 484.068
